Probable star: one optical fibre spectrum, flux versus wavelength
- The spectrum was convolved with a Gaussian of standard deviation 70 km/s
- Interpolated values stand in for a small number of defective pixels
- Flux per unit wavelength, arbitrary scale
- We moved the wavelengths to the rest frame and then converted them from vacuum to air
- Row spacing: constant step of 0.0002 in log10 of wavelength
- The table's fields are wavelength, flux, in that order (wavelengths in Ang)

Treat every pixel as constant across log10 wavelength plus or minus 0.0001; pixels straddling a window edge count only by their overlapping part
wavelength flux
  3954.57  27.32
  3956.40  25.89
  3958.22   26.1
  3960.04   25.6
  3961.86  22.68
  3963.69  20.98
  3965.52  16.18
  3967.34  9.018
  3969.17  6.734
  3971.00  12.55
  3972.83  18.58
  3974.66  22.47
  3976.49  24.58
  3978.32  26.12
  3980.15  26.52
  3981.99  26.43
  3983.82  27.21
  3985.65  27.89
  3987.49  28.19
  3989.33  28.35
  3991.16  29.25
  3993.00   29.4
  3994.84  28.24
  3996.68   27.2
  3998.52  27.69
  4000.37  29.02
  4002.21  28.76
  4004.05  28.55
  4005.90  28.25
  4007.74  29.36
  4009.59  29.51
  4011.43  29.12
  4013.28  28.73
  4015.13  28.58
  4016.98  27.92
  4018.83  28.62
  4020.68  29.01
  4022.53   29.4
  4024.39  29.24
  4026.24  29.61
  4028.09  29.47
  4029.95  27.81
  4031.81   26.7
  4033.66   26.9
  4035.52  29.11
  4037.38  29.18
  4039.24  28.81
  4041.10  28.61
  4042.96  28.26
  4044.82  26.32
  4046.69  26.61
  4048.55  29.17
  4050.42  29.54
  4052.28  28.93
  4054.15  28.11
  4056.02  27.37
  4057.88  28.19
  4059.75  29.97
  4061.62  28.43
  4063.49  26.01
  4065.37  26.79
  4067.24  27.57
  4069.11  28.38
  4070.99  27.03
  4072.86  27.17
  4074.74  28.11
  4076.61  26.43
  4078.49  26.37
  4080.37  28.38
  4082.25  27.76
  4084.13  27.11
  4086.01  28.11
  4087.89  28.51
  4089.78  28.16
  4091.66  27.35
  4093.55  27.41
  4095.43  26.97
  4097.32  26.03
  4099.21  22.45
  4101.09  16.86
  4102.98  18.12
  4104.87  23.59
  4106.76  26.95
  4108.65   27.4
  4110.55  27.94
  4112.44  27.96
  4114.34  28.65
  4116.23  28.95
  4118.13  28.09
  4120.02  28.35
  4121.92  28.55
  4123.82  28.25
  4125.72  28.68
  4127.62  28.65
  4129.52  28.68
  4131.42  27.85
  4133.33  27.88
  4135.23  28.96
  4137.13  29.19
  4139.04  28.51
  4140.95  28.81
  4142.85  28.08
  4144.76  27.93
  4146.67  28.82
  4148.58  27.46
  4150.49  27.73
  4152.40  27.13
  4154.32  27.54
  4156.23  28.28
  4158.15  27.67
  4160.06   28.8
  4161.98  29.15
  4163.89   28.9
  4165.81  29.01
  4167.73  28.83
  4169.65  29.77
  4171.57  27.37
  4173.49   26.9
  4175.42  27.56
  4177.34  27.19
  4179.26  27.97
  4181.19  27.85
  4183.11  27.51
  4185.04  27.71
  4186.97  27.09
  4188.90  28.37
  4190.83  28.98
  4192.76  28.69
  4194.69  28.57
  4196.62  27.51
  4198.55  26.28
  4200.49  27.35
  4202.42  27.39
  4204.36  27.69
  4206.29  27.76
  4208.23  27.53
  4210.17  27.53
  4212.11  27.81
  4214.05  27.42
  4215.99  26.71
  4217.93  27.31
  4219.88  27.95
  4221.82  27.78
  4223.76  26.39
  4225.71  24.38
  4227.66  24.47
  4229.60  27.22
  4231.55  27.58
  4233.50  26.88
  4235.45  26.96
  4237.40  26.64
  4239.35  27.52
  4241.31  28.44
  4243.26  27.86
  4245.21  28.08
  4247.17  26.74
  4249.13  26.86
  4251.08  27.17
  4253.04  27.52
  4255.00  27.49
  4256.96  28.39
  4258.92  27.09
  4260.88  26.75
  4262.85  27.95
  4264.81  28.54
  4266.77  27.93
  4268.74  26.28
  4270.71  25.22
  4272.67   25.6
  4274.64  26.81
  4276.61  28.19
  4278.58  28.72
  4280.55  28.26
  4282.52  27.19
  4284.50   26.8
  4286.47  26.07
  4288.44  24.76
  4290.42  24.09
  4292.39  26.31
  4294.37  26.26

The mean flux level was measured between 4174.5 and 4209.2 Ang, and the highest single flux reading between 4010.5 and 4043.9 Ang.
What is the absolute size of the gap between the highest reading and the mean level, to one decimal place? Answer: 1.9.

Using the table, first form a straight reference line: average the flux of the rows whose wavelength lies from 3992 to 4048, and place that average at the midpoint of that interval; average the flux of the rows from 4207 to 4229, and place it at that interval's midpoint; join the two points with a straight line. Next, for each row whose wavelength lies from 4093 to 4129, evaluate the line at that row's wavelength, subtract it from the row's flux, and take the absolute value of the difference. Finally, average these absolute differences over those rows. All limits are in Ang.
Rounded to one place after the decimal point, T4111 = 2.2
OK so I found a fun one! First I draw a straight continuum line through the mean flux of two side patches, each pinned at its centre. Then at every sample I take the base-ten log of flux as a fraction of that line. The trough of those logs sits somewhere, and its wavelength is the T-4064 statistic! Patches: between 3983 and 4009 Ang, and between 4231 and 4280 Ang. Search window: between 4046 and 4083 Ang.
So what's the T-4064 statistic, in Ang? 4063.49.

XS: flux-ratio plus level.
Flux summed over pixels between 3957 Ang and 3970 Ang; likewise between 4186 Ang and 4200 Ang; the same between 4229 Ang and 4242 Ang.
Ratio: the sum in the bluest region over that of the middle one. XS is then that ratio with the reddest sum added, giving 192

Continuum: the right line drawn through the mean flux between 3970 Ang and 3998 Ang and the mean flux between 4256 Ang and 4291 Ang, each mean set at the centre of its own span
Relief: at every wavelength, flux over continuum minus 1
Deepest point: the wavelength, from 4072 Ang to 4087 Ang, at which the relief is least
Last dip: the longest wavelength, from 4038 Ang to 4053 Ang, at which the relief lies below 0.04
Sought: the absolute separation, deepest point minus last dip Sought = 31.8 Ang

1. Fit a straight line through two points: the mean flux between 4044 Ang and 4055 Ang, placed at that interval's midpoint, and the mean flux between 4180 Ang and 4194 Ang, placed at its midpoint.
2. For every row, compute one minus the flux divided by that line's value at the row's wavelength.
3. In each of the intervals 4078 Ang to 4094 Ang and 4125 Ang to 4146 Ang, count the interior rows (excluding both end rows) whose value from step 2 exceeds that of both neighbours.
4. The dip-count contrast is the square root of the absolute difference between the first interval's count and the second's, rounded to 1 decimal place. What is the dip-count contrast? 1.0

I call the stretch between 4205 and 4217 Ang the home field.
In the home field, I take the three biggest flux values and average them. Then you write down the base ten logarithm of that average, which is 1.44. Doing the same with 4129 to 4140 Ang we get 1.46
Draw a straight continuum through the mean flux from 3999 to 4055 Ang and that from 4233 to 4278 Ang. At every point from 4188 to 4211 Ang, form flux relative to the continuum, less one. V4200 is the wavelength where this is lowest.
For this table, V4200 4198.55 Ang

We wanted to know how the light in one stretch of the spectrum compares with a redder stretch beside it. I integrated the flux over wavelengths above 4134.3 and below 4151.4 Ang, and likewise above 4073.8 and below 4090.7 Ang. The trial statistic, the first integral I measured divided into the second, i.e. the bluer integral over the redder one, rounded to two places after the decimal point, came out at 0.96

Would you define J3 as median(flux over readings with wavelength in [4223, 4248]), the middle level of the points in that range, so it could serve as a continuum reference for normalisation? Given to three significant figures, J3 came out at 27.0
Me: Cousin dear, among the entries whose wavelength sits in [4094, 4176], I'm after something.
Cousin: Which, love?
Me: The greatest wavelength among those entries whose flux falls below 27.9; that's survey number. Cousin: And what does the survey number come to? 4175.42 Ang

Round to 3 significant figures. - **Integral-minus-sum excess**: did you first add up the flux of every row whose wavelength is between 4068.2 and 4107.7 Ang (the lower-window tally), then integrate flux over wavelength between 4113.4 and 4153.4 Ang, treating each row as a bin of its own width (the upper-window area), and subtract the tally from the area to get 586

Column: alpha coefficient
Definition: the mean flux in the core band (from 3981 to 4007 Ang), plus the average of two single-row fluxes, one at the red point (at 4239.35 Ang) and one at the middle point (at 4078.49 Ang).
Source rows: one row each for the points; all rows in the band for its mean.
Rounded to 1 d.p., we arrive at 55.1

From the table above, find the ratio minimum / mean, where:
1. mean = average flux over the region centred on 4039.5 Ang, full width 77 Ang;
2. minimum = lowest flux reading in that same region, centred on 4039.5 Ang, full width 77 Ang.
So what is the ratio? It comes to 0.920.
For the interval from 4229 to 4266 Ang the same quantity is 0.970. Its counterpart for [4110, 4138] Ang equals 0.979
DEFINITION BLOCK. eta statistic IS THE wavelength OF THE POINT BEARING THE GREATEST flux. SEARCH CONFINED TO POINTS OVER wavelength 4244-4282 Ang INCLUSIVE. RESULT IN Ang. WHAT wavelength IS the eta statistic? 4278.58 Ang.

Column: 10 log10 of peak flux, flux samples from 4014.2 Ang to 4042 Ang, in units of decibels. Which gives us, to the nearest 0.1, 14.7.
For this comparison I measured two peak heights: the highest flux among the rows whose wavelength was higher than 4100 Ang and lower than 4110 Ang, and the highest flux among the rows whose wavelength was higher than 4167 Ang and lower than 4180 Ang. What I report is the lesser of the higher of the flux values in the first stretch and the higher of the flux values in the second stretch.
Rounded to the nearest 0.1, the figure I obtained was 27.4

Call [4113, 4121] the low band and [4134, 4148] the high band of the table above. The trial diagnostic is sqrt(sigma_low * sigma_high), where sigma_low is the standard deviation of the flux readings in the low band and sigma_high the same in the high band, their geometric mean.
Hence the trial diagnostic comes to 0.4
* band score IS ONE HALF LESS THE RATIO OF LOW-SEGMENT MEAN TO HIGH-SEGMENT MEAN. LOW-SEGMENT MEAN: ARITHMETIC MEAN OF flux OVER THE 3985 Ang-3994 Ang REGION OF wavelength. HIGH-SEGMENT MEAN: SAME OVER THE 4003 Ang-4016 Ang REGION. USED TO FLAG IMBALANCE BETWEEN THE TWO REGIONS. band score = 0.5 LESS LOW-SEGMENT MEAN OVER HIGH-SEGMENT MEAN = -0.49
